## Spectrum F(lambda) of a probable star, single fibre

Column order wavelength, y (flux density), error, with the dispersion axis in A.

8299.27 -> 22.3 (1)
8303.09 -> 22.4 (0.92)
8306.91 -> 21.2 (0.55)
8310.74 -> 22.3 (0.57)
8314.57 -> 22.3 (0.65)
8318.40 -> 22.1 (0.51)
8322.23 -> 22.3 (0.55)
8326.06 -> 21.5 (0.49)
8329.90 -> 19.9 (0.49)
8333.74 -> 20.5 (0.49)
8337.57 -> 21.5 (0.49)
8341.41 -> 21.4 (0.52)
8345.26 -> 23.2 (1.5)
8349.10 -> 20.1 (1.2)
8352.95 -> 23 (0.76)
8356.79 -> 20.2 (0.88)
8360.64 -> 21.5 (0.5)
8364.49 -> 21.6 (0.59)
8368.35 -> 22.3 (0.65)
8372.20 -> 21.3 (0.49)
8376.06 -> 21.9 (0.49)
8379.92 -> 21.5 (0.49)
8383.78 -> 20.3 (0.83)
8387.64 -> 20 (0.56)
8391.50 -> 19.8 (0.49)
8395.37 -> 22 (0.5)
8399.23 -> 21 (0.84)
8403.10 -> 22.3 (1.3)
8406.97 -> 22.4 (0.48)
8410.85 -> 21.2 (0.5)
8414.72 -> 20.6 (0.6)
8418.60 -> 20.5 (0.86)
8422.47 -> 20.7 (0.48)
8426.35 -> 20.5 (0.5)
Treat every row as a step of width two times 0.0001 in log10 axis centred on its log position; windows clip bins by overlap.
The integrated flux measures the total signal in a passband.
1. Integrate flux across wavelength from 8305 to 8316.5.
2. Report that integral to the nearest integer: 252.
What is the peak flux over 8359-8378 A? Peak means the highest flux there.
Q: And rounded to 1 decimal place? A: 22.3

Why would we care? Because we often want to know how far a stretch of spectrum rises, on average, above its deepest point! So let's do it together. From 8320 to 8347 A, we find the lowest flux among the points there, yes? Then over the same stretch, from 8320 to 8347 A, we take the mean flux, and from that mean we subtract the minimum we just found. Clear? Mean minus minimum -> 1.6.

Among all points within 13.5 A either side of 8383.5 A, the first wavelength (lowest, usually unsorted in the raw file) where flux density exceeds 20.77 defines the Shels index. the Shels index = 8372.20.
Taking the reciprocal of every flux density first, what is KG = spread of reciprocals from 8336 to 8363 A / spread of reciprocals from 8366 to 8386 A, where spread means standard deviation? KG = 1.6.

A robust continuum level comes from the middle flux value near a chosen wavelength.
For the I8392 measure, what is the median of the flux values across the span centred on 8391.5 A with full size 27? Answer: 21.0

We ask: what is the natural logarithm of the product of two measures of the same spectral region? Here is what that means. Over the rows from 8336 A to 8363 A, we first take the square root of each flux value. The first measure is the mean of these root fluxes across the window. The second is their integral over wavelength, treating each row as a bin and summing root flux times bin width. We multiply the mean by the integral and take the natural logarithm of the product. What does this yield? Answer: 6.4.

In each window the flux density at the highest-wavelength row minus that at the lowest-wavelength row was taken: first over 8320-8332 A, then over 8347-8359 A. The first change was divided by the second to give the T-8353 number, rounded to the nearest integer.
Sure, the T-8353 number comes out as -24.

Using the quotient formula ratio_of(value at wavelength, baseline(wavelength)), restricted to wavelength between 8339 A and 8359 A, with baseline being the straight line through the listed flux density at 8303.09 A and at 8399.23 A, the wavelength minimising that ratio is 8349.10 A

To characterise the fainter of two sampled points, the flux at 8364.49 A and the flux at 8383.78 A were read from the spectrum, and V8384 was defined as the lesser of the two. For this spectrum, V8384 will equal 20.3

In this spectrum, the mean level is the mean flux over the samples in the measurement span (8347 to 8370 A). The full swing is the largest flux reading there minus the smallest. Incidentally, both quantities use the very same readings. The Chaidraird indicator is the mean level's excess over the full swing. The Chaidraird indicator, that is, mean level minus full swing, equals 18.55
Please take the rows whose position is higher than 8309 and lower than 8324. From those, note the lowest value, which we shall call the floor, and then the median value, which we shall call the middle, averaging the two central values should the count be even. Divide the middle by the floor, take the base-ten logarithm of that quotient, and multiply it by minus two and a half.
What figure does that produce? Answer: -0.01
